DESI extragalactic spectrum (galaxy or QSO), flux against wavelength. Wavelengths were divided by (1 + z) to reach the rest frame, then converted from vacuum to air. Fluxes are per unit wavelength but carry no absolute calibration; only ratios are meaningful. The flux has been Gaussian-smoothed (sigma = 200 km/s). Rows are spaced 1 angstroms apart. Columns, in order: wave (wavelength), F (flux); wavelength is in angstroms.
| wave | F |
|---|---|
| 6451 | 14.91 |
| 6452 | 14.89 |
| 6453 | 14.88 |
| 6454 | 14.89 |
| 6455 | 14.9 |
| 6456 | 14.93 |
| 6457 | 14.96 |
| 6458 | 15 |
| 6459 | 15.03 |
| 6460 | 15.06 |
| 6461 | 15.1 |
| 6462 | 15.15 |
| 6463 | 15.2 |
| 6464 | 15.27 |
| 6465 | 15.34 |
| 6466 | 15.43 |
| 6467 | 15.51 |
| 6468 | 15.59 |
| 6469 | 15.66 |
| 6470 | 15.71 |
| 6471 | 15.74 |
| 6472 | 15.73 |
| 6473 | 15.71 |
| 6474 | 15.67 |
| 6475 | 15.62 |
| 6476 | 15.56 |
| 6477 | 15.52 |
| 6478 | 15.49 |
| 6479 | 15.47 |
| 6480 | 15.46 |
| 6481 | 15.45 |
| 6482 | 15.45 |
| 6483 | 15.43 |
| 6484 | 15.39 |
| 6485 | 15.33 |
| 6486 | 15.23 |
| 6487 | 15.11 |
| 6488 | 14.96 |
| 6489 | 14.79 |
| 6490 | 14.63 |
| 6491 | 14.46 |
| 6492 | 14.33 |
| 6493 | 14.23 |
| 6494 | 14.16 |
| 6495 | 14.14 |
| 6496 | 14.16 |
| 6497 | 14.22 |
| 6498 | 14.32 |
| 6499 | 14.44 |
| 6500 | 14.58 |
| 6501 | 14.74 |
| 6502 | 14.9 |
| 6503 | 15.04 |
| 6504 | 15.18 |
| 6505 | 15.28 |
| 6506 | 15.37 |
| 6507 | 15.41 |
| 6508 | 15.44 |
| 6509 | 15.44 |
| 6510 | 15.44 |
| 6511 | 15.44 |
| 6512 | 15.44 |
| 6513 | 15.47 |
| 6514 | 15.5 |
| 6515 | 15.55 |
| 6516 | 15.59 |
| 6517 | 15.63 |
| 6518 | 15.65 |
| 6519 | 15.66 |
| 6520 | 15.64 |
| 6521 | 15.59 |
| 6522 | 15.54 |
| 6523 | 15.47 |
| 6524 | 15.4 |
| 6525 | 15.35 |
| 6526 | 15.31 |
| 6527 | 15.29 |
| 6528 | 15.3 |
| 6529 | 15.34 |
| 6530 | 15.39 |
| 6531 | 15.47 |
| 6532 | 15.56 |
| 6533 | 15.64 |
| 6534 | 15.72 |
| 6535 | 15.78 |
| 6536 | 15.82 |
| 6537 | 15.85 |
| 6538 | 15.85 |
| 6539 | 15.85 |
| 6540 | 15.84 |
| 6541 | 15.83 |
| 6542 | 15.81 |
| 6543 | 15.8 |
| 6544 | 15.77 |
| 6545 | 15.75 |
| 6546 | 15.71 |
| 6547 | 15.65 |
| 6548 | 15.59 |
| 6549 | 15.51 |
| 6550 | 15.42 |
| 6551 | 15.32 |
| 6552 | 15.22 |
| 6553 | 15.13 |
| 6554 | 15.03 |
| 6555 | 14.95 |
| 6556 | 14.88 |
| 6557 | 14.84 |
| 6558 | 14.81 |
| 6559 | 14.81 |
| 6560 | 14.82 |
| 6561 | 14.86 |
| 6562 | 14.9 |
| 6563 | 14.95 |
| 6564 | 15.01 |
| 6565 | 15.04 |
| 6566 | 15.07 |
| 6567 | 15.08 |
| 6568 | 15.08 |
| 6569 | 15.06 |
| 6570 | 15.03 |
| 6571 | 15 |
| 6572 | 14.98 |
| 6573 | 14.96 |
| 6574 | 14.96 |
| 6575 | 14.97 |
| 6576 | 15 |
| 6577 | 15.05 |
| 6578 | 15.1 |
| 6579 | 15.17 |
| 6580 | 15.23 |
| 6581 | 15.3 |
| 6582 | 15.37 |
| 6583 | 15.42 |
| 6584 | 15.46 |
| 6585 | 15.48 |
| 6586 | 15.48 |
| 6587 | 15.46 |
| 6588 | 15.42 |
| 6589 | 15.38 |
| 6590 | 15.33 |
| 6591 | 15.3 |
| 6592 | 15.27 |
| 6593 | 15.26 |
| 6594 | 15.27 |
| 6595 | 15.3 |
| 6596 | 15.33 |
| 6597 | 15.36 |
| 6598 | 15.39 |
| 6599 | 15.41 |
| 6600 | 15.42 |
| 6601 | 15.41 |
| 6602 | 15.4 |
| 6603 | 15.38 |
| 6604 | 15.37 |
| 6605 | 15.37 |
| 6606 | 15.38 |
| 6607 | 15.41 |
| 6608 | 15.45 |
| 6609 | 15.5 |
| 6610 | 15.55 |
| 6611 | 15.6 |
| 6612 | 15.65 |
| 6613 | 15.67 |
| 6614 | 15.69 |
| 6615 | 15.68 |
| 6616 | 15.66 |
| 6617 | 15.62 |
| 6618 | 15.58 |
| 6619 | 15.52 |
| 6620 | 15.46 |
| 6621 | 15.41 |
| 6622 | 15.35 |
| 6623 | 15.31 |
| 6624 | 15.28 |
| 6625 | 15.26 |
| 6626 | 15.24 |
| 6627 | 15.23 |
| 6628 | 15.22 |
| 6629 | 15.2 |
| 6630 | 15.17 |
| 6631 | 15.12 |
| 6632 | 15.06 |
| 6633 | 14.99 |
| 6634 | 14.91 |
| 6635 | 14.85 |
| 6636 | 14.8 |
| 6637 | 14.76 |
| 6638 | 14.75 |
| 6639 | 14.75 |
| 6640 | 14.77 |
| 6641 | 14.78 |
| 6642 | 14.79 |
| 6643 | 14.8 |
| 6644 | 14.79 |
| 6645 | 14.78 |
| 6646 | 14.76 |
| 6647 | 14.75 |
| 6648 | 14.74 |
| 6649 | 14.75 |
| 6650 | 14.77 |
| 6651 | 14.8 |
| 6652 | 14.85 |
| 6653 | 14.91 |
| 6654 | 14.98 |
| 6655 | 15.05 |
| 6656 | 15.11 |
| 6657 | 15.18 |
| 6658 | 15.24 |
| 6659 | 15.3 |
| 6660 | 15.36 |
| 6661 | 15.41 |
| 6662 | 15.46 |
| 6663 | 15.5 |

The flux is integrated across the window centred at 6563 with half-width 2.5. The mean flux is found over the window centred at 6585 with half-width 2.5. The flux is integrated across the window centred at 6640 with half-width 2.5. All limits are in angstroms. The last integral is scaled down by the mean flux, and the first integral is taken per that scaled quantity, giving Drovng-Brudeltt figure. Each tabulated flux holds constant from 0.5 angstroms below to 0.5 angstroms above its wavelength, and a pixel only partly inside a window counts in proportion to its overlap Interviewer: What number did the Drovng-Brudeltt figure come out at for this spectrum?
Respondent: 15.7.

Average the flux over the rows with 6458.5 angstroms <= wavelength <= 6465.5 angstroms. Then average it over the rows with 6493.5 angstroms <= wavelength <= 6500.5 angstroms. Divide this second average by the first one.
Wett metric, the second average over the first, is 0.94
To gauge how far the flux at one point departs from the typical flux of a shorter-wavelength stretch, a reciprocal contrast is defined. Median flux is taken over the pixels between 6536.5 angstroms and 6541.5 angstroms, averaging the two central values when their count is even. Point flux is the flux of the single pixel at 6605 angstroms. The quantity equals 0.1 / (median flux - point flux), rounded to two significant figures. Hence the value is 0.21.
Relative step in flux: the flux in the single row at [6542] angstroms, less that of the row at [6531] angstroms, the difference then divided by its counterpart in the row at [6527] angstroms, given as 0.022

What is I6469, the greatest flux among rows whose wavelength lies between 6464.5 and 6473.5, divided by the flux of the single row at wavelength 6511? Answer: 1.02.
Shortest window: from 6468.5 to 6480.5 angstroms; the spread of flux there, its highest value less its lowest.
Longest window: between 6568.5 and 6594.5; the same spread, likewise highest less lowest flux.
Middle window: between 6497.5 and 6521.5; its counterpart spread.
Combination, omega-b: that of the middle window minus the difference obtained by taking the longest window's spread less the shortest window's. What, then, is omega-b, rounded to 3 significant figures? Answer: 1.10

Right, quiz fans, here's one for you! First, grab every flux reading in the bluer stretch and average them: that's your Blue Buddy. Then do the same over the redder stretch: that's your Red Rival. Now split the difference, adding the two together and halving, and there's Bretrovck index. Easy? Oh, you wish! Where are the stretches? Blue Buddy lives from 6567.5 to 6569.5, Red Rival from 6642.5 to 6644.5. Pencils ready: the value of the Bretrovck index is 14.93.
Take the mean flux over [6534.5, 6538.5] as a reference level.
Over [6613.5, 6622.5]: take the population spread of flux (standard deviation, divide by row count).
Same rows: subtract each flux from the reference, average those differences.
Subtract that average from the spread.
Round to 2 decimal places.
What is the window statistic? -0.16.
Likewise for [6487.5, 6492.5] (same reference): -0.97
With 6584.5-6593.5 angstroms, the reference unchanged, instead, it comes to -0.37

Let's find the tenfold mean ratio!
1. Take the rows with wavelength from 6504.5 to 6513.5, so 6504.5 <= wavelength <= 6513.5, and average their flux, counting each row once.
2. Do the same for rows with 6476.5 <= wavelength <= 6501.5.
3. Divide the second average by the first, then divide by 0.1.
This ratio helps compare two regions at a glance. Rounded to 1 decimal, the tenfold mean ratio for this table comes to 9.6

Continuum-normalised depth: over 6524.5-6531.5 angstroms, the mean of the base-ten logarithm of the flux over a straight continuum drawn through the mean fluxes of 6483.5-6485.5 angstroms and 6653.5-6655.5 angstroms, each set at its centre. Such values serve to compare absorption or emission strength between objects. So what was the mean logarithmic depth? 0.0022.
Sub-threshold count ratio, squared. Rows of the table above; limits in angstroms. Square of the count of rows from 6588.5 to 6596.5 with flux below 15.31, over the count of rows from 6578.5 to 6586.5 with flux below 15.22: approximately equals 25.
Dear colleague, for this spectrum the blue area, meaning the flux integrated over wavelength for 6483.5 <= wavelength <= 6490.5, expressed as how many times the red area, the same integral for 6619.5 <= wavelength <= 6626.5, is 0.98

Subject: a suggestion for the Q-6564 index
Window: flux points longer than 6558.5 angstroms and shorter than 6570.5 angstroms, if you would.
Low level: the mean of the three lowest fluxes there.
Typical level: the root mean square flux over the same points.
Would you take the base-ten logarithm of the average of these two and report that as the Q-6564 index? 1.17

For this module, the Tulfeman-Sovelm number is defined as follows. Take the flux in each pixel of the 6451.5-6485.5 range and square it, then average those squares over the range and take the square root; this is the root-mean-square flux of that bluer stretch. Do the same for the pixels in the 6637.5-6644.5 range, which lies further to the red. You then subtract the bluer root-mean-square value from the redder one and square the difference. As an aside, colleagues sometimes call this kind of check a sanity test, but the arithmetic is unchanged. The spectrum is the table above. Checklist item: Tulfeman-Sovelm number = 0.32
